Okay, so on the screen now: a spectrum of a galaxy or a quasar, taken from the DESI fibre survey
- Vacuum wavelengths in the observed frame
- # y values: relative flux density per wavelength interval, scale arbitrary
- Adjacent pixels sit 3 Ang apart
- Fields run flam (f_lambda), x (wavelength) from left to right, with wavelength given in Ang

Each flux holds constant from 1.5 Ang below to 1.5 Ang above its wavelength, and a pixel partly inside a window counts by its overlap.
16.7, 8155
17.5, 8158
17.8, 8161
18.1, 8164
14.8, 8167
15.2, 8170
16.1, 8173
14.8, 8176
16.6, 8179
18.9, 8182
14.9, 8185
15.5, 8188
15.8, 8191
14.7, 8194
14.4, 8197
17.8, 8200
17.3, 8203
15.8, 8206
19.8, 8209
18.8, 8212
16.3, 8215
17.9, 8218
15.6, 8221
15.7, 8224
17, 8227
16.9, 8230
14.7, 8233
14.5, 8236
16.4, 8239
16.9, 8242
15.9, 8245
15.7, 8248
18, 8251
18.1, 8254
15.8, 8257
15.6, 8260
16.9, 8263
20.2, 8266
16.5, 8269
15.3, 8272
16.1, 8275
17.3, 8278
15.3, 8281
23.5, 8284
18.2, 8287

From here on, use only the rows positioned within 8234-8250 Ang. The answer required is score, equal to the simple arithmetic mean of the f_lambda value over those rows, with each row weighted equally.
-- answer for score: 15.9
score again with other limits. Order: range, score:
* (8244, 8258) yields 16.7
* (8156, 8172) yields 16.7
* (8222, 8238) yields 15.8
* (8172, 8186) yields 16.3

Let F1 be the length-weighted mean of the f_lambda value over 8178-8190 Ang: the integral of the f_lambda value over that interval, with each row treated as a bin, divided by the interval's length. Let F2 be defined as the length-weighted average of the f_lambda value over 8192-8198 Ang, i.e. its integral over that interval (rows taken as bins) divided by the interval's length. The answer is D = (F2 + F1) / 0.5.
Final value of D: 62.2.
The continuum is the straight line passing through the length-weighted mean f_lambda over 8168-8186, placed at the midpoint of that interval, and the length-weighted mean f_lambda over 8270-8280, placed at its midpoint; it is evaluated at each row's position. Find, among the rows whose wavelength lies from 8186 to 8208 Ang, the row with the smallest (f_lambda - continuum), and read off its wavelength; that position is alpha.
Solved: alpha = 8197 Ang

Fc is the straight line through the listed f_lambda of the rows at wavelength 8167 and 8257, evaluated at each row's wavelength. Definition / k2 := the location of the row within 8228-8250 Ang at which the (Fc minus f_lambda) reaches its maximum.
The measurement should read 8236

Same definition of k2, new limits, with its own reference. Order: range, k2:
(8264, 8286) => 8281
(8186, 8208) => 8197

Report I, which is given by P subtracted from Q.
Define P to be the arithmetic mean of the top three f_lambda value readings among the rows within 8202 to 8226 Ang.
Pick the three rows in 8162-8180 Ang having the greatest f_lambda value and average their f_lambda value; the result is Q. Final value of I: -2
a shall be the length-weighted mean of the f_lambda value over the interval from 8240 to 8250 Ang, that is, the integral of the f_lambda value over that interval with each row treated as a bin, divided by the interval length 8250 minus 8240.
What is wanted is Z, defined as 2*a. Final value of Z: 32.5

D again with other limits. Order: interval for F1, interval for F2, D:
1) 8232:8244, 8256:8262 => 62.9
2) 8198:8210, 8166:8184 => 67.0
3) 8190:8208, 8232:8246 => 63.6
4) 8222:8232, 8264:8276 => 66.9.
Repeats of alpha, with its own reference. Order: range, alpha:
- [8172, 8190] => 8176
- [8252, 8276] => 8272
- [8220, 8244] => 8236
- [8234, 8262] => 8236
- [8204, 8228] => 8221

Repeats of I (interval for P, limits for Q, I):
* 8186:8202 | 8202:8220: 2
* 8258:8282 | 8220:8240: -1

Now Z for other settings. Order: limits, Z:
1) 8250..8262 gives 33.7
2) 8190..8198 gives 29.9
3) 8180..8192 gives 32.6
